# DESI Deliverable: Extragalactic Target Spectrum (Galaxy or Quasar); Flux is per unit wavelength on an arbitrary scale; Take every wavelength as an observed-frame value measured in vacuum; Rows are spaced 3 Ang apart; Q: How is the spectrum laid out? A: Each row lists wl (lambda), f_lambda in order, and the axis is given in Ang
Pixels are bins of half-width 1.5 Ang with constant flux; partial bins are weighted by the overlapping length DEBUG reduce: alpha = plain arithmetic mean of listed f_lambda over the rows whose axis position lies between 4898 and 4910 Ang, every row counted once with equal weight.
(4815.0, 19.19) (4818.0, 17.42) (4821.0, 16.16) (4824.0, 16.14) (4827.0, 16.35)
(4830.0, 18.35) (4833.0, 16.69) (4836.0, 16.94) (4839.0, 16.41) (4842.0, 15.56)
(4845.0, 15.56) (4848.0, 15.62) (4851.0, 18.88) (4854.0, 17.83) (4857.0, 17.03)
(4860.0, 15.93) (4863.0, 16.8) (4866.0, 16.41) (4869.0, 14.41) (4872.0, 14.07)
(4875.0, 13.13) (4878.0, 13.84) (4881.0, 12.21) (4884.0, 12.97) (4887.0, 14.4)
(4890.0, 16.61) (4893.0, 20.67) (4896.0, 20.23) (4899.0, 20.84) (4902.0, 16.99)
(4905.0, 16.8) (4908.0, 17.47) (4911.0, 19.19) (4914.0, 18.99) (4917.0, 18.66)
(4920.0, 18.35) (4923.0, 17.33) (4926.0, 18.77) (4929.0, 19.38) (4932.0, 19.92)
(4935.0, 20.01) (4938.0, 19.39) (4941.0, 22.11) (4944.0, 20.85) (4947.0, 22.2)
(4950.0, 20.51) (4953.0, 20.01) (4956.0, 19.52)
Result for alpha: 18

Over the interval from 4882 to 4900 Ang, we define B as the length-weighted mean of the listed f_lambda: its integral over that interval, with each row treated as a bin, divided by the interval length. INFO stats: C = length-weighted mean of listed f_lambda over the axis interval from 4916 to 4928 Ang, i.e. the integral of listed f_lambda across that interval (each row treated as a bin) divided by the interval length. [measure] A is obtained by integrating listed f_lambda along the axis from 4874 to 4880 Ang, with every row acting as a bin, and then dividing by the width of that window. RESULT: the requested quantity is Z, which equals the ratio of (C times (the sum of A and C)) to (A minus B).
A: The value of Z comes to -146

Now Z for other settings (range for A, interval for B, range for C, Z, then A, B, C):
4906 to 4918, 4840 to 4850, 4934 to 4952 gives 302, 18.5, 15.8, 20.8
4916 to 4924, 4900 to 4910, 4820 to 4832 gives 782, 18.1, 17.4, 16.8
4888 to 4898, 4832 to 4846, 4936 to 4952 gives 302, 19.0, 16.2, 20.9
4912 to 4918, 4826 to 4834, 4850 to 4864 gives 375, 18.9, 17.2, 17.3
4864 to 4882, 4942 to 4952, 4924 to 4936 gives -93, 14.1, 21.2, 19.4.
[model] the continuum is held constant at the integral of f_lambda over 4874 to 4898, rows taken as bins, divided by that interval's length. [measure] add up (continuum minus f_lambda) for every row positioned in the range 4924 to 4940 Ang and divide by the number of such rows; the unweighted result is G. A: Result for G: -3.8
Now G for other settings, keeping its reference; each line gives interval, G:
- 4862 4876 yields 0.7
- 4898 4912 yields -2.6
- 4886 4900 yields -2.9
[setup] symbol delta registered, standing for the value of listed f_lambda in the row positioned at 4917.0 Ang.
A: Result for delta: 18.66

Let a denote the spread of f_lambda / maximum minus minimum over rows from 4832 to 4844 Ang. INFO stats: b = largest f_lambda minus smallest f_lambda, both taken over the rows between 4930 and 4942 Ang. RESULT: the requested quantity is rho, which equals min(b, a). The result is 1.38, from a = 1.4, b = 2.7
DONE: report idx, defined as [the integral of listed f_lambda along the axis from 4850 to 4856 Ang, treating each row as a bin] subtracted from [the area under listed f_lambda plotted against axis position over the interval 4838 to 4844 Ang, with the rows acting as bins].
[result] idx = -14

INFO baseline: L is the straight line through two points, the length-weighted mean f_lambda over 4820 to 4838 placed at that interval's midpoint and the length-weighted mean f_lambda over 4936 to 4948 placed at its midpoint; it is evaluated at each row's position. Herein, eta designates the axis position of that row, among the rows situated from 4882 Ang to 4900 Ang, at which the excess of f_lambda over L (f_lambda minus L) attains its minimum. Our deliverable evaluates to 4884.0 Ang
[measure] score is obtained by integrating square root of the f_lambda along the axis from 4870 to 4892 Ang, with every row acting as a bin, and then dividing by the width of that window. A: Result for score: 3.7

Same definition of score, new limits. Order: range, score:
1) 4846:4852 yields 4.1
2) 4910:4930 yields 4.3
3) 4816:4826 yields 4.1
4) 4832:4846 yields 4.0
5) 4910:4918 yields 4.4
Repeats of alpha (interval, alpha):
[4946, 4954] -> 21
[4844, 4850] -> 16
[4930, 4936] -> 20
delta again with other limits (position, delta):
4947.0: 22.2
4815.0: 19.19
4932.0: 19.92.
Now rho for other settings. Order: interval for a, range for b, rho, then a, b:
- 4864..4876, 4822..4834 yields 2.21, 3.3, 2.2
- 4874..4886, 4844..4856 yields 1.63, 1.6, 3.3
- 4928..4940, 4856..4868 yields 0.63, 0.6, 1.1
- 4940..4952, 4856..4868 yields 1.10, 1.7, 1.1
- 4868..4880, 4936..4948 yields 1.28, 1.3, 2.8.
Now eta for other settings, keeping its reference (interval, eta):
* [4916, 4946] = 4923.0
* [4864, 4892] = 4881.0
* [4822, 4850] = 4848.0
